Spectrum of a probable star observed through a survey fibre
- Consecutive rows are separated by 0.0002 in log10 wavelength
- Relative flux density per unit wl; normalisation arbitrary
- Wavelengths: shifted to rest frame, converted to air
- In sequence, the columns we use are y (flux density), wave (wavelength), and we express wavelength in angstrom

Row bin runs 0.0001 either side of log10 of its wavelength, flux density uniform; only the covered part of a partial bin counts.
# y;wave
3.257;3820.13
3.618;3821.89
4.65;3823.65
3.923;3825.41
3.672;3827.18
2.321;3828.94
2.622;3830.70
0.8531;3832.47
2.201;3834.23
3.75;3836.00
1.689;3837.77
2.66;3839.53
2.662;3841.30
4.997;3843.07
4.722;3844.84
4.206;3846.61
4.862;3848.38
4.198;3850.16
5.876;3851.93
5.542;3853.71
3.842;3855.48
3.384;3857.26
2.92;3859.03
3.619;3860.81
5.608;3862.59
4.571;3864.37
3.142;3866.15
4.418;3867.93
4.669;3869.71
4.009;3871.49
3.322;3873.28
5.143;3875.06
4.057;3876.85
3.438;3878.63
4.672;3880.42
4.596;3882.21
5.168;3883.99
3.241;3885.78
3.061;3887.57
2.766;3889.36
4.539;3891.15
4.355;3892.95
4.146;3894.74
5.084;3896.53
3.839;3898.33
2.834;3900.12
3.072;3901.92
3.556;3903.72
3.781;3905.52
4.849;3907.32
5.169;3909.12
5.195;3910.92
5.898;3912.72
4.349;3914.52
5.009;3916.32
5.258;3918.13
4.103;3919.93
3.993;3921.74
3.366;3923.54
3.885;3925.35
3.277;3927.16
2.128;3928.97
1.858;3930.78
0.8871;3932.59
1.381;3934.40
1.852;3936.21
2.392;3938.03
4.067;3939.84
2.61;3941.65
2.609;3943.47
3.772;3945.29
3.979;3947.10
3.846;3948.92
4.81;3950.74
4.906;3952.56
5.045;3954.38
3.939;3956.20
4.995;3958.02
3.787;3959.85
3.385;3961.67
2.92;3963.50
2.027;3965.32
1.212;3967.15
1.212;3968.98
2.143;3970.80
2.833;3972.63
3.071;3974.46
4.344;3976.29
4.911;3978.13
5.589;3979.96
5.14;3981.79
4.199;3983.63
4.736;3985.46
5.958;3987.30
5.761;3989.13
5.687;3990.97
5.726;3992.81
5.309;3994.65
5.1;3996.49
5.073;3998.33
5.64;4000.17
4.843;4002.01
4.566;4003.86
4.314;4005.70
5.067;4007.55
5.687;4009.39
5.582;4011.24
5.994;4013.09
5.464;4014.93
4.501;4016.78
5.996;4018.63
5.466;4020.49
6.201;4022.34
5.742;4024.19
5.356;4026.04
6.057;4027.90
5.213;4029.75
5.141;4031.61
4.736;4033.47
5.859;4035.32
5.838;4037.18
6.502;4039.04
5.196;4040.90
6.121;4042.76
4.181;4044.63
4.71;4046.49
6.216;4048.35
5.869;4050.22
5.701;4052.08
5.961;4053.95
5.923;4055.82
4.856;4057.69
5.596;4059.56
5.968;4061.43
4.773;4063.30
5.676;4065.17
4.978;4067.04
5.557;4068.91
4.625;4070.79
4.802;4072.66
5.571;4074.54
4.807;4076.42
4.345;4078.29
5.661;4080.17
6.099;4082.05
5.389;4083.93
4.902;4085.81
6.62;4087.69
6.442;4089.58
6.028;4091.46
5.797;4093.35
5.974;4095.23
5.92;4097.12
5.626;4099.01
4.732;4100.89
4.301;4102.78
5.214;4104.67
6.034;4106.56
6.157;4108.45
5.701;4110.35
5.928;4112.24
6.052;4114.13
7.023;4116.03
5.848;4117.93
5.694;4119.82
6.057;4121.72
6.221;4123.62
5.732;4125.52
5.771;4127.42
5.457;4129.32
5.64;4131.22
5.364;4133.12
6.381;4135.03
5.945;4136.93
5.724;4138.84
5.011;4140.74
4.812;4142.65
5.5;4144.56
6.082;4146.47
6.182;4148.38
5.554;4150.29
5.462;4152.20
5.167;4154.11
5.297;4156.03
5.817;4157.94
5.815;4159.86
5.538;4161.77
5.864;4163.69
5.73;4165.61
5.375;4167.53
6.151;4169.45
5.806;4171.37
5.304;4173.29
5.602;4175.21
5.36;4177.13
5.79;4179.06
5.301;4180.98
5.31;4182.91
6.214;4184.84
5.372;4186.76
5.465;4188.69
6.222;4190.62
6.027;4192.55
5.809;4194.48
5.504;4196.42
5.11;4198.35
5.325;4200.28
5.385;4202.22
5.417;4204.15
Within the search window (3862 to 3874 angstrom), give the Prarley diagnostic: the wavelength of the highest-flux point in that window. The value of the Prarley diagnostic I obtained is 3862.59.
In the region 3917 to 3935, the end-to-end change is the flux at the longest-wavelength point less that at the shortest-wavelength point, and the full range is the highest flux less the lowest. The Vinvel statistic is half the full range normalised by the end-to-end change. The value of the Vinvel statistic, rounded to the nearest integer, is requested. -1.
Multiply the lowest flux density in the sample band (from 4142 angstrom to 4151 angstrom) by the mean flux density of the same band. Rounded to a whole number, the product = 27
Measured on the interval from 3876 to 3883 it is 14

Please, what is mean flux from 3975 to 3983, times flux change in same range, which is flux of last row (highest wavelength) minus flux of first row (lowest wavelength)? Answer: 4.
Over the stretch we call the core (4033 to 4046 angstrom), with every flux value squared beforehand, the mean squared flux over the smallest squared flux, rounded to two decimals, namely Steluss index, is 1.76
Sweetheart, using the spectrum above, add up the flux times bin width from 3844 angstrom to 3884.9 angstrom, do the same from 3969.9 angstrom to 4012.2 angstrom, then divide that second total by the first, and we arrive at 1.15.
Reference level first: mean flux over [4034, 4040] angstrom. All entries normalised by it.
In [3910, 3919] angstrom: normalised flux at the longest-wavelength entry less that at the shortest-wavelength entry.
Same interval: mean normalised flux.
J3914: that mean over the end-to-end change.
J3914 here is 82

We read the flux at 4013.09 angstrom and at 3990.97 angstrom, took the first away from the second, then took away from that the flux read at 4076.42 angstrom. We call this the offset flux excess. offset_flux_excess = -5.1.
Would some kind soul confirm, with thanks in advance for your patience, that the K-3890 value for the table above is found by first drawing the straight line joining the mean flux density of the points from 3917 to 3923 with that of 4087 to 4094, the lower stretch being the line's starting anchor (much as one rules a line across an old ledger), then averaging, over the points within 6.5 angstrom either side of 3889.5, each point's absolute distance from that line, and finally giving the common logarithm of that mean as -0.15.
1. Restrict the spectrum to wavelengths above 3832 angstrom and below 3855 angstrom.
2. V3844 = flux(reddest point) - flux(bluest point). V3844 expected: 4.7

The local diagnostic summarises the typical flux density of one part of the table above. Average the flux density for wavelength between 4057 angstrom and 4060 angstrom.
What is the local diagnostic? 5.2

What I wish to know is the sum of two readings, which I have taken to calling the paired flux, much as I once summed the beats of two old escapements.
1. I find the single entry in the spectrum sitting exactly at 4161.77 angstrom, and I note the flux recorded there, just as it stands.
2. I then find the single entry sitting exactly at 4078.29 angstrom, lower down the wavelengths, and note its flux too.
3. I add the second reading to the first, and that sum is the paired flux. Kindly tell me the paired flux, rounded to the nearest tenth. 9.9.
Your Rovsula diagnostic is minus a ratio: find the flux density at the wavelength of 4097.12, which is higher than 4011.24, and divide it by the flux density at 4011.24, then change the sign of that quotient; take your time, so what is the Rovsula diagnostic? -1.1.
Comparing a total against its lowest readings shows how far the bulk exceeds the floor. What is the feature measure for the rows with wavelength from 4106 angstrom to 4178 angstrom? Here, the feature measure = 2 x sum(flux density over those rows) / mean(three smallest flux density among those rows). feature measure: 87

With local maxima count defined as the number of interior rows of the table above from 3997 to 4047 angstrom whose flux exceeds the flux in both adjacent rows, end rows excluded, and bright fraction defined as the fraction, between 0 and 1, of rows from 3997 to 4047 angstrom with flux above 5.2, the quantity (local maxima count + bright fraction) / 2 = 4.8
